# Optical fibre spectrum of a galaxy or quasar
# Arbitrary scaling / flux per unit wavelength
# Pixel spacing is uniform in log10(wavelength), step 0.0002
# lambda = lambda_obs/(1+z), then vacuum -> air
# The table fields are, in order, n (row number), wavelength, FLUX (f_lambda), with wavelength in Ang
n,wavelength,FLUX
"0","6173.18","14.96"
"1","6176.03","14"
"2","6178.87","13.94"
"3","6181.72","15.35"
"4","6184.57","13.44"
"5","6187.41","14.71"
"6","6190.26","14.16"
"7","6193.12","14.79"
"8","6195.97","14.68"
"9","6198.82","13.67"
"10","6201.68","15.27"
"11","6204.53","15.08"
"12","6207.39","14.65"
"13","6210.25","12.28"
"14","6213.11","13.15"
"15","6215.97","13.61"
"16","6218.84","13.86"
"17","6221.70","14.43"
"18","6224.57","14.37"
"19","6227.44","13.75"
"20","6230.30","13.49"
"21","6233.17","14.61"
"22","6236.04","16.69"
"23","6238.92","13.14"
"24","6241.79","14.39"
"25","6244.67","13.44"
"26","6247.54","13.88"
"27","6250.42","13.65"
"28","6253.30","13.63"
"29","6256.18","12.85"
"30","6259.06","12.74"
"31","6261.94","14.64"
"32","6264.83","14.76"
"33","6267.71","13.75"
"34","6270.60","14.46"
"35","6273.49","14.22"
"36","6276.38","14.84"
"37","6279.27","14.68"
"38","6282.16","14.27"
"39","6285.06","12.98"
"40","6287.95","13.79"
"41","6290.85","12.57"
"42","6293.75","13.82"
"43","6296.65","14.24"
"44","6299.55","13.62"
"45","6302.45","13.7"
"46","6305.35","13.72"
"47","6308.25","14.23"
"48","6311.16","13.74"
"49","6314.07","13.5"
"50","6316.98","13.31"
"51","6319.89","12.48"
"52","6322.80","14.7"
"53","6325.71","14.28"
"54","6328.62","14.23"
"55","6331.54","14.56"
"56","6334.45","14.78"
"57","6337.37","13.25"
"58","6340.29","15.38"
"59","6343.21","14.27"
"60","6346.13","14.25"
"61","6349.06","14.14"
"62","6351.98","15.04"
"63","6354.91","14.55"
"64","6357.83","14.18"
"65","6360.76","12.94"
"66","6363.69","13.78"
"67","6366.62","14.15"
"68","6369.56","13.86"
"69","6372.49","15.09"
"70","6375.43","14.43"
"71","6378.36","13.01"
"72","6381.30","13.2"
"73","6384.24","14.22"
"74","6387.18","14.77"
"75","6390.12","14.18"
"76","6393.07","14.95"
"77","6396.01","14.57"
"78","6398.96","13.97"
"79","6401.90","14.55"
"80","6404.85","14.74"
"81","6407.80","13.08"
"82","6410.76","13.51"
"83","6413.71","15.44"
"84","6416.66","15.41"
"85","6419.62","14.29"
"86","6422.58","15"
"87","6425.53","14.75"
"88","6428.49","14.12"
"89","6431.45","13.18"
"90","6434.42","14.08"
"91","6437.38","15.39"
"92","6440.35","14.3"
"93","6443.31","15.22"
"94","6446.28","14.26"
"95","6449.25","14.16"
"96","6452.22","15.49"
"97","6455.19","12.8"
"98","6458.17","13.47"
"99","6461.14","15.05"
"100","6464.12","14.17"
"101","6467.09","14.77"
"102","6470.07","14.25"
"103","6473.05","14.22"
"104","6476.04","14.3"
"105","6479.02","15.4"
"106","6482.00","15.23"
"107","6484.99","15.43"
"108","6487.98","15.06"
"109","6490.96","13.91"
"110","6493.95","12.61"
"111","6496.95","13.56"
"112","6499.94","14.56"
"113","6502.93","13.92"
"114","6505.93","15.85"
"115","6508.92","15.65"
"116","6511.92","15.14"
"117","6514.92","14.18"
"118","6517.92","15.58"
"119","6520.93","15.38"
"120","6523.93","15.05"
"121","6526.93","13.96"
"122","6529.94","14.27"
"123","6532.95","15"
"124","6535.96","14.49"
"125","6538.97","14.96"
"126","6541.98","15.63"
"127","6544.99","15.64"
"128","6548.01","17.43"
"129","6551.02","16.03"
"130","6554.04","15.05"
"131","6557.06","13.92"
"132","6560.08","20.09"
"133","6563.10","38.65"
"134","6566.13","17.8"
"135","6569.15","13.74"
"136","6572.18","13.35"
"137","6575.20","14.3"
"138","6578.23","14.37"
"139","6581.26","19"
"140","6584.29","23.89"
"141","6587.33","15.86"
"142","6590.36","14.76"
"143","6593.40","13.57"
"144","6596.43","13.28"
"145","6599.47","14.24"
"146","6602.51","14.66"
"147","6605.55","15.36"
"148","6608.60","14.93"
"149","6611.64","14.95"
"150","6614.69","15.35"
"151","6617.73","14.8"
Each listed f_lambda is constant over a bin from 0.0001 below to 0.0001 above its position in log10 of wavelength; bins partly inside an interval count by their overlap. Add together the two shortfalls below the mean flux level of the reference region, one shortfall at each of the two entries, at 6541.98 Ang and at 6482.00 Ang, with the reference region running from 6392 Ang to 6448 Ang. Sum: -1.9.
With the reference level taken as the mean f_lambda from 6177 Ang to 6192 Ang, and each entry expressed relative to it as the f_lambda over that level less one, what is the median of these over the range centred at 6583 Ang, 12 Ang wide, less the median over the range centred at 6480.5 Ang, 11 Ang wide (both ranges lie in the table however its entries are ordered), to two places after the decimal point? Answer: 0.15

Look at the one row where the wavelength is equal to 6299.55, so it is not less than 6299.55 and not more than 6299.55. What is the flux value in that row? 13.62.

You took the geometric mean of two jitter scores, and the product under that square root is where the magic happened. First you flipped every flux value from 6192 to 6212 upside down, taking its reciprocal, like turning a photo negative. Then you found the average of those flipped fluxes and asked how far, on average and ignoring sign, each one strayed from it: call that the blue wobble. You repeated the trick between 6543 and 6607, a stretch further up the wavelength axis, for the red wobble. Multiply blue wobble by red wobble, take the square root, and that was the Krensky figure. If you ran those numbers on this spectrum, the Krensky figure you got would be 0.006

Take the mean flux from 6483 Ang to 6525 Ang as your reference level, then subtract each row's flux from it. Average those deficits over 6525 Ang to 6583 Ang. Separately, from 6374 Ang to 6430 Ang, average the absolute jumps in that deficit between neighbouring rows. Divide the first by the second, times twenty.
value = -56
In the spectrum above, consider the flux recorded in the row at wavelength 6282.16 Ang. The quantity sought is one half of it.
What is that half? 7.1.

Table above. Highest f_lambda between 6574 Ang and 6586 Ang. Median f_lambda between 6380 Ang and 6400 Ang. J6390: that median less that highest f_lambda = -9.7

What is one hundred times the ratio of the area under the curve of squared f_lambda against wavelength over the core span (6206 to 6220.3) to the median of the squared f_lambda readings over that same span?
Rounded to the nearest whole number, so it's 1414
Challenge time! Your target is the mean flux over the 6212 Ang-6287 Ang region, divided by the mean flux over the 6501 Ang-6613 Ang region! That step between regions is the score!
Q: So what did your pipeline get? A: 0.873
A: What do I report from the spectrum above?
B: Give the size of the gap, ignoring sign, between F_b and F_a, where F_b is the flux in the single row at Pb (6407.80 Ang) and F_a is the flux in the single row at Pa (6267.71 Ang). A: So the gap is 0.67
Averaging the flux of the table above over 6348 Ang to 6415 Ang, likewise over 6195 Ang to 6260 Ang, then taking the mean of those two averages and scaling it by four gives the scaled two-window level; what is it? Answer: 56.3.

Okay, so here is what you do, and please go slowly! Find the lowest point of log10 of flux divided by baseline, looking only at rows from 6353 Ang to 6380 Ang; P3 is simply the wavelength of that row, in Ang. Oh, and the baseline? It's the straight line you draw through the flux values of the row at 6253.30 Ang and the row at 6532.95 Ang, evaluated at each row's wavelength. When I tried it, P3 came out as 6378.36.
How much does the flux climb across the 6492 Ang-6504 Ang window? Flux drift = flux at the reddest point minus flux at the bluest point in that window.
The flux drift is 1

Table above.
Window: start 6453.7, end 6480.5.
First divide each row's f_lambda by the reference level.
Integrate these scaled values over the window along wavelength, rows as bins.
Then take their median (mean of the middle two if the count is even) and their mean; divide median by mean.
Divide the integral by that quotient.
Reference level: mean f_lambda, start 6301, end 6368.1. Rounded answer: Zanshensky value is 27.3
